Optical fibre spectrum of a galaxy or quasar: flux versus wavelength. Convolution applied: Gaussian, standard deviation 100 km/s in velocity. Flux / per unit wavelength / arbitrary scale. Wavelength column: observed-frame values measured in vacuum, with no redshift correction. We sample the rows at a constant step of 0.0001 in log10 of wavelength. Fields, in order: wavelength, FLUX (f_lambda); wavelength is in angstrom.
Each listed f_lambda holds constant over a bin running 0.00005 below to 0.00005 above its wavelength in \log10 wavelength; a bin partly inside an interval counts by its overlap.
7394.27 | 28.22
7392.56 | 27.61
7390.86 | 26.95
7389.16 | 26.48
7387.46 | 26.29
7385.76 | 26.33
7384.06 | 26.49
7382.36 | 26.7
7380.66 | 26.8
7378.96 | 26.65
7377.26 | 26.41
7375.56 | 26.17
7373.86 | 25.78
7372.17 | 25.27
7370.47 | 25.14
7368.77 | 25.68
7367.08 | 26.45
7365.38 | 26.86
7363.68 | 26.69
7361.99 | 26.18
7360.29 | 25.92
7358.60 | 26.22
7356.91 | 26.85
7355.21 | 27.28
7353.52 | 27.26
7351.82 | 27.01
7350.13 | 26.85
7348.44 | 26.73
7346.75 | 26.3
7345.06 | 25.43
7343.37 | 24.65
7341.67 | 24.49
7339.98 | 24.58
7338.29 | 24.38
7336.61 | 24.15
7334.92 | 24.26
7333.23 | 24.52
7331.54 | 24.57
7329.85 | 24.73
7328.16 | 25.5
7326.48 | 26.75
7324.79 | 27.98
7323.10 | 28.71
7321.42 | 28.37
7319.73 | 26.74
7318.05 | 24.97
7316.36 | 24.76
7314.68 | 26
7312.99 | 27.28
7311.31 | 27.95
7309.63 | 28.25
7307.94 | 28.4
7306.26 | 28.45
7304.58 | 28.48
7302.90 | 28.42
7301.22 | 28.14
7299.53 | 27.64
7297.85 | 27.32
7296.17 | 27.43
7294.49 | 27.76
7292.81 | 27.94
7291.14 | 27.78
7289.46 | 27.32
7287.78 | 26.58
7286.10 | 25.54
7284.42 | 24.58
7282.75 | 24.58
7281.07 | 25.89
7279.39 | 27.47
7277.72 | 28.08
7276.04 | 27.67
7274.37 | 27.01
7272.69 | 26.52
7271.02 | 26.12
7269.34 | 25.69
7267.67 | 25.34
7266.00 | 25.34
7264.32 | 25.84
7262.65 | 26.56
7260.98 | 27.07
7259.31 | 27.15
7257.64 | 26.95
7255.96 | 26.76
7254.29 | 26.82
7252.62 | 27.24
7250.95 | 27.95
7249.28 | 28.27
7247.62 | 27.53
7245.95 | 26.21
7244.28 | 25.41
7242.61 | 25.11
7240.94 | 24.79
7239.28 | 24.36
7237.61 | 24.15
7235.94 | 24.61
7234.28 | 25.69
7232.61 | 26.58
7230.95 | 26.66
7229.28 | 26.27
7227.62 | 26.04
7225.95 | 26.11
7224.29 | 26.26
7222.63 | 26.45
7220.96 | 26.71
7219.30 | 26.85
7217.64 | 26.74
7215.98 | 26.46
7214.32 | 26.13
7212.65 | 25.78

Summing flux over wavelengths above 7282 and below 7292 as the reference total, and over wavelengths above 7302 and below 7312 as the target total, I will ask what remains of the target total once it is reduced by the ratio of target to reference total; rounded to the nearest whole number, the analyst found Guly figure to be 169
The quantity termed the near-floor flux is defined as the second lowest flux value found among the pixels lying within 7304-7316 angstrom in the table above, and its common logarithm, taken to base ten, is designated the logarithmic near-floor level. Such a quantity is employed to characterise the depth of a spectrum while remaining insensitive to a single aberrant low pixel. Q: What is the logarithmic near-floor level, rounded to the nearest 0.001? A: 1.436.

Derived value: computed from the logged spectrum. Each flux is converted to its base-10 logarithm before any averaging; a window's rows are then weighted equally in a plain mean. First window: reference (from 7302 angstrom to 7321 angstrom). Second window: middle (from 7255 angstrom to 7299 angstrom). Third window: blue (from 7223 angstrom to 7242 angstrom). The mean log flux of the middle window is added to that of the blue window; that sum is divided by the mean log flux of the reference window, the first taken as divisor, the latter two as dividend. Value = 1.97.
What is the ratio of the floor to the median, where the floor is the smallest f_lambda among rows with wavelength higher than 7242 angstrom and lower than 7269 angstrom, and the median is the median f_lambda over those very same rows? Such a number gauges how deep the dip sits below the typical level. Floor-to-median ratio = 0.94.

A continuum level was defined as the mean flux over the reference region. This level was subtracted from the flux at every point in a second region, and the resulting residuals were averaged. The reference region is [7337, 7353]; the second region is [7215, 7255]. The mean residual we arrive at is 0.6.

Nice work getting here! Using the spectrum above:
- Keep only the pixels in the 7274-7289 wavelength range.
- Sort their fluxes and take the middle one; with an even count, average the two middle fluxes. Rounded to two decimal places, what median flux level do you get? 26.58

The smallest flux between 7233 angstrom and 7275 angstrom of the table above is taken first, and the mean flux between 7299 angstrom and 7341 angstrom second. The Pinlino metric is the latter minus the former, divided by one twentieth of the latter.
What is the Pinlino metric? 1.8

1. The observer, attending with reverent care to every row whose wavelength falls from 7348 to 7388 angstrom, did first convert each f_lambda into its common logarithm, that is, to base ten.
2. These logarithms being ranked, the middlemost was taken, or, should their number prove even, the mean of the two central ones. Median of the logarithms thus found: 1.423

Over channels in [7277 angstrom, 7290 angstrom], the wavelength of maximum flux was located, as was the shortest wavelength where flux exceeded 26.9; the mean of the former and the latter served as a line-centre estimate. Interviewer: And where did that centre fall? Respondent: 7277.7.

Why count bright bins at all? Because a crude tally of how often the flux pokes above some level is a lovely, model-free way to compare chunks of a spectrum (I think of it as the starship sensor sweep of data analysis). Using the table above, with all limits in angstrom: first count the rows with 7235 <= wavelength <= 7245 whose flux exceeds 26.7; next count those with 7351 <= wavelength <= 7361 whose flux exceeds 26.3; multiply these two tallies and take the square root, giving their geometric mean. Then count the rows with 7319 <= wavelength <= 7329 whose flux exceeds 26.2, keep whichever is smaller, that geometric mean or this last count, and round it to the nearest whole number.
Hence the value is 0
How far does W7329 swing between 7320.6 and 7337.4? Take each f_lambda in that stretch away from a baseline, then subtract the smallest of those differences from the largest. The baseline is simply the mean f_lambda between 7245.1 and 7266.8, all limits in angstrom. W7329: 4.6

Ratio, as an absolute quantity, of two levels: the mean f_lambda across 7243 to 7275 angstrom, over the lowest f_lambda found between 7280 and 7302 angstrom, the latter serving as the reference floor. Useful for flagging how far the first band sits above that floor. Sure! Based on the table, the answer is 1.08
